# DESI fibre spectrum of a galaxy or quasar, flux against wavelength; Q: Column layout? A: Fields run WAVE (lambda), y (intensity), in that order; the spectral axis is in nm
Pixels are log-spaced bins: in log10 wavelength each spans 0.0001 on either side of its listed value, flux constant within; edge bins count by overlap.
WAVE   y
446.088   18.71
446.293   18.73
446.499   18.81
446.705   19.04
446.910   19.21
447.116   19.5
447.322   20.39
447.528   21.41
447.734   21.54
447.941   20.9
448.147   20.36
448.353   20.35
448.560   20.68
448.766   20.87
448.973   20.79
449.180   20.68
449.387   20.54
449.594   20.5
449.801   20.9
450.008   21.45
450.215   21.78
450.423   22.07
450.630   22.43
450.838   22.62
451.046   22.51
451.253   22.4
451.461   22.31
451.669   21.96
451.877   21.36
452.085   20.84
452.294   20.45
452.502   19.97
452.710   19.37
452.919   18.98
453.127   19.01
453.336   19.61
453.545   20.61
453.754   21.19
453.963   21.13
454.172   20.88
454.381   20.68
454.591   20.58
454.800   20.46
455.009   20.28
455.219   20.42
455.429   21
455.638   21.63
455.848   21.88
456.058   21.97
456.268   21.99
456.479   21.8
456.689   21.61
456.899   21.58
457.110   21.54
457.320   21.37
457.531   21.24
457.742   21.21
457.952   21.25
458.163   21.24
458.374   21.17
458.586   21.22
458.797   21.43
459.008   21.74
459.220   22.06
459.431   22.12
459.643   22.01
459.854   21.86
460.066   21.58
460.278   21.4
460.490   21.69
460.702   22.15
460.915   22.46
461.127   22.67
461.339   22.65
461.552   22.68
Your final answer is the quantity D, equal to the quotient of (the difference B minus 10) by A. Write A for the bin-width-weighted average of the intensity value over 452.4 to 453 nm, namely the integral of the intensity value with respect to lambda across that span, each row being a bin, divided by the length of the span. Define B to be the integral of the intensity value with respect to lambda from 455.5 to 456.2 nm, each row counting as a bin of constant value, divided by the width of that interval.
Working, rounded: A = 19.5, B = 21.8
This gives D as 0.61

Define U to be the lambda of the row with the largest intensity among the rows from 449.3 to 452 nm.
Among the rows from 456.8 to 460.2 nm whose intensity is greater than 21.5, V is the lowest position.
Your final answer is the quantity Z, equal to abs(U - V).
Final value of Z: 6.06 nm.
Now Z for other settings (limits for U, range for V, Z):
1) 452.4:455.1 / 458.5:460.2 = 5.25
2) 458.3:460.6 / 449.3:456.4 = 9.22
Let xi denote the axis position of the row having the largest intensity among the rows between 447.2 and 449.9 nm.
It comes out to 447.734 nm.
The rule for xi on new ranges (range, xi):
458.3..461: 460.915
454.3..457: 456.268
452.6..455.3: 453.754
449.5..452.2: 450.838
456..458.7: 456.268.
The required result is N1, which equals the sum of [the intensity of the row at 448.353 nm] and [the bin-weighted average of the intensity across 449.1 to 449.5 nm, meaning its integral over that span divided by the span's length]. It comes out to 40.9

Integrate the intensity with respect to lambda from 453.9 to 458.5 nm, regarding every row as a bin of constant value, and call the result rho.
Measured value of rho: 98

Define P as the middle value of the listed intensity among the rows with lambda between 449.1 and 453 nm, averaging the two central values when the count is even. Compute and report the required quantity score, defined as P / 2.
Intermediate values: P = 21.4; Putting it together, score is 10.68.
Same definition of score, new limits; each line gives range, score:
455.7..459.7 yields 10.79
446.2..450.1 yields 10.27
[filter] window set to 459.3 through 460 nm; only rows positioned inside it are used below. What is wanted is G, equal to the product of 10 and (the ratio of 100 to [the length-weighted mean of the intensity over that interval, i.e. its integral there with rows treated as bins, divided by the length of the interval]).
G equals 45.5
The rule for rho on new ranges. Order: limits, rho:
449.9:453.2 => 70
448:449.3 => 27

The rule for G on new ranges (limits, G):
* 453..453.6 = 50.9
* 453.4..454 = 47.9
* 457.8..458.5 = 47.1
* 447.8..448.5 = 48.6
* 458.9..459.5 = 45.5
